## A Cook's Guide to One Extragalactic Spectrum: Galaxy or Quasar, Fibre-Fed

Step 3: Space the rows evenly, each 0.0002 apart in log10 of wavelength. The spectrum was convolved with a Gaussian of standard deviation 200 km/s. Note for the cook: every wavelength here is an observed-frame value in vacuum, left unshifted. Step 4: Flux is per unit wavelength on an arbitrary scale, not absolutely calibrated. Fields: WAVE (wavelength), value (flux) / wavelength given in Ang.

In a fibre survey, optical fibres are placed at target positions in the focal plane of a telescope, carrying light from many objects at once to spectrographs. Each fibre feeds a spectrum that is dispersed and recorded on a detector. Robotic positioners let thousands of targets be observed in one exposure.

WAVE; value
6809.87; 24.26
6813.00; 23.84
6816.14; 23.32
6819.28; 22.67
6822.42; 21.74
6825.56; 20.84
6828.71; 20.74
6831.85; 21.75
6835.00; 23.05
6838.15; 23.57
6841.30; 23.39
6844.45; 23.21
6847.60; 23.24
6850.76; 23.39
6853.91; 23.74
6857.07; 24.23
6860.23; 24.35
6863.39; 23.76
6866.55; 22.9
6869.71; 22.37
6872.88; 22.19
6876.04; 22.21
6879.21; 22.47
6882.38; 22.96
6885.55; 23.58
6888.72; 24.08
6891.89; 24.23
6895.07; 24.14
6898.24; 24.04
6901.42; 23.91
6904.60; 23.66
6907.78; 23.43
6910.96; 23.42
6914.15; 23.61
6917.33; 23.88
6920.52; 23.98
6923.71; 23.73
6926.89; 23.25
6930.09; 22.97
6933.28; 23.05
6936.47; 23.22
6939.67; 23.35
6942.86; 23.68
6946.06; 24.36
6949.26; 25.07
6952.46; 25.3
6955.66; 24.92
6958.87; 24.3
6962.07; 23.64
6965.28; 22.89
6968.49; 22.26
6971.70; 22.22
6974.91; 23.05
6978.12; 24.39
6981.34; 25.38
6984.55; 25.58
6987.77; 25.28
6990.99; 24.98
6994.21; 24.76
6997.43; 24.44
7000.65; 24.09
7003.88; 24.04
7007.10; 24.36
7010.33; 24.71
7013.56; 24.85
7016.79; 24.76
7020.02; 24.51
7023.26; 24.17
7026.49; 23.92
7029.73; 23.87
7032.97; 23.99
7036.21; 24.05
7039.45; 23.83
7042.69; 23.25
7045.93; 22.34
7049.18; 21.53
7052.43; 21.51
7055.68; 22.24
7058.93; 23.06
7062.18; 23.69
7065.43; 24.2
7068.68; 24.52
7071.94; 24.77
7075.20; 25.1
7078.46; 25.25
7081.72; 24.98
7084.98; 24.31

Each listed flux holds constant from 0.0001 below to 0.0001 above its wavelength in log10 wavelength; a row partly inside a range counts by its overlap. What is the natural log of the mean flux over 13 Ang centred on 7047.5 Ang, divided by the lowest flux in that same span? 0.030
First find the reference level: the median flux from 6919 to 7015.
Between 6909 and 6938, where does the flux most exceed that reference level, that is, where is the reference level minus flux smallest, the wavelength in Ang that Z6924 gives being 6920.52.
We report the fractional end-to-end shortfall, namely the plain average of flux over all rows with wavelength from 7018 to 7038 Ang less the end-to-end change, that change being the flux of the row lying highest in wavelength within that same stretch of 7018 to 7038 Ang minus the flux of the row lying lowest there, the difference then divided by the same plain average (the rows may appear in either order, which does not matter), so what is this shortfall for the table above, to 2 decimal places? 1.02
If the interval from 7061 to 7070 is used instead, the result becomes 0.97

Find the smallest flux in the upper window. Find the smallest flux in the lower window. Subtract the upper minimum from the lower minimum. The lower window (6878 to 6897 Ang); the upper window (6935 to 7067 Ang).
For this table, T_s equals 0.96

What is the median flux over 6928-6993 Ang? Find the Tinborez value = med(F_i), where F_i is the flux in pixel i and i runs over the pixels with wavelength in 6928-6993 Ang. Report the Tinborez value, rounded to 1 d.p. 24.0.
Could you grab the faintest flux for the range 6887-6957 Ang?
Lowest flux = 22.97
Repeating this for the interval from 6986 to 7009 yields 24.04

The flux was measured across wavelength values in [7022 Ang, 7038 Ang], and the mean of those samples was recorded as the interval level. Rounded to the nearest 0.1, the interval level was 24.0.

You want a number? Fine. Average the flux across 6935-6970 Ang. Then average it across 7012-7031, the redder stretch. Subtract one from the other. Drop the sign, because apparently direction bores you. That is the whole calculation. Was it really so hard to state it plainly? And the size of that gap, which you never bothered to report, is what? 0.44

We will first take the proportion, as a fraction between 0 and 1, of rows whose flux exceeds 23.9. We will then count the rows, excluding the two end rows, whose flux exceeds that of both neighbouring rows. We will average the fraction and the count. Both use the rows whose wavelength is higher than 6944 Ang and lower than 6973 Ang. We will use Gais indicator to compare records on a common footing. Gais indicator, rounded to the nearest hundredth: 0.78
